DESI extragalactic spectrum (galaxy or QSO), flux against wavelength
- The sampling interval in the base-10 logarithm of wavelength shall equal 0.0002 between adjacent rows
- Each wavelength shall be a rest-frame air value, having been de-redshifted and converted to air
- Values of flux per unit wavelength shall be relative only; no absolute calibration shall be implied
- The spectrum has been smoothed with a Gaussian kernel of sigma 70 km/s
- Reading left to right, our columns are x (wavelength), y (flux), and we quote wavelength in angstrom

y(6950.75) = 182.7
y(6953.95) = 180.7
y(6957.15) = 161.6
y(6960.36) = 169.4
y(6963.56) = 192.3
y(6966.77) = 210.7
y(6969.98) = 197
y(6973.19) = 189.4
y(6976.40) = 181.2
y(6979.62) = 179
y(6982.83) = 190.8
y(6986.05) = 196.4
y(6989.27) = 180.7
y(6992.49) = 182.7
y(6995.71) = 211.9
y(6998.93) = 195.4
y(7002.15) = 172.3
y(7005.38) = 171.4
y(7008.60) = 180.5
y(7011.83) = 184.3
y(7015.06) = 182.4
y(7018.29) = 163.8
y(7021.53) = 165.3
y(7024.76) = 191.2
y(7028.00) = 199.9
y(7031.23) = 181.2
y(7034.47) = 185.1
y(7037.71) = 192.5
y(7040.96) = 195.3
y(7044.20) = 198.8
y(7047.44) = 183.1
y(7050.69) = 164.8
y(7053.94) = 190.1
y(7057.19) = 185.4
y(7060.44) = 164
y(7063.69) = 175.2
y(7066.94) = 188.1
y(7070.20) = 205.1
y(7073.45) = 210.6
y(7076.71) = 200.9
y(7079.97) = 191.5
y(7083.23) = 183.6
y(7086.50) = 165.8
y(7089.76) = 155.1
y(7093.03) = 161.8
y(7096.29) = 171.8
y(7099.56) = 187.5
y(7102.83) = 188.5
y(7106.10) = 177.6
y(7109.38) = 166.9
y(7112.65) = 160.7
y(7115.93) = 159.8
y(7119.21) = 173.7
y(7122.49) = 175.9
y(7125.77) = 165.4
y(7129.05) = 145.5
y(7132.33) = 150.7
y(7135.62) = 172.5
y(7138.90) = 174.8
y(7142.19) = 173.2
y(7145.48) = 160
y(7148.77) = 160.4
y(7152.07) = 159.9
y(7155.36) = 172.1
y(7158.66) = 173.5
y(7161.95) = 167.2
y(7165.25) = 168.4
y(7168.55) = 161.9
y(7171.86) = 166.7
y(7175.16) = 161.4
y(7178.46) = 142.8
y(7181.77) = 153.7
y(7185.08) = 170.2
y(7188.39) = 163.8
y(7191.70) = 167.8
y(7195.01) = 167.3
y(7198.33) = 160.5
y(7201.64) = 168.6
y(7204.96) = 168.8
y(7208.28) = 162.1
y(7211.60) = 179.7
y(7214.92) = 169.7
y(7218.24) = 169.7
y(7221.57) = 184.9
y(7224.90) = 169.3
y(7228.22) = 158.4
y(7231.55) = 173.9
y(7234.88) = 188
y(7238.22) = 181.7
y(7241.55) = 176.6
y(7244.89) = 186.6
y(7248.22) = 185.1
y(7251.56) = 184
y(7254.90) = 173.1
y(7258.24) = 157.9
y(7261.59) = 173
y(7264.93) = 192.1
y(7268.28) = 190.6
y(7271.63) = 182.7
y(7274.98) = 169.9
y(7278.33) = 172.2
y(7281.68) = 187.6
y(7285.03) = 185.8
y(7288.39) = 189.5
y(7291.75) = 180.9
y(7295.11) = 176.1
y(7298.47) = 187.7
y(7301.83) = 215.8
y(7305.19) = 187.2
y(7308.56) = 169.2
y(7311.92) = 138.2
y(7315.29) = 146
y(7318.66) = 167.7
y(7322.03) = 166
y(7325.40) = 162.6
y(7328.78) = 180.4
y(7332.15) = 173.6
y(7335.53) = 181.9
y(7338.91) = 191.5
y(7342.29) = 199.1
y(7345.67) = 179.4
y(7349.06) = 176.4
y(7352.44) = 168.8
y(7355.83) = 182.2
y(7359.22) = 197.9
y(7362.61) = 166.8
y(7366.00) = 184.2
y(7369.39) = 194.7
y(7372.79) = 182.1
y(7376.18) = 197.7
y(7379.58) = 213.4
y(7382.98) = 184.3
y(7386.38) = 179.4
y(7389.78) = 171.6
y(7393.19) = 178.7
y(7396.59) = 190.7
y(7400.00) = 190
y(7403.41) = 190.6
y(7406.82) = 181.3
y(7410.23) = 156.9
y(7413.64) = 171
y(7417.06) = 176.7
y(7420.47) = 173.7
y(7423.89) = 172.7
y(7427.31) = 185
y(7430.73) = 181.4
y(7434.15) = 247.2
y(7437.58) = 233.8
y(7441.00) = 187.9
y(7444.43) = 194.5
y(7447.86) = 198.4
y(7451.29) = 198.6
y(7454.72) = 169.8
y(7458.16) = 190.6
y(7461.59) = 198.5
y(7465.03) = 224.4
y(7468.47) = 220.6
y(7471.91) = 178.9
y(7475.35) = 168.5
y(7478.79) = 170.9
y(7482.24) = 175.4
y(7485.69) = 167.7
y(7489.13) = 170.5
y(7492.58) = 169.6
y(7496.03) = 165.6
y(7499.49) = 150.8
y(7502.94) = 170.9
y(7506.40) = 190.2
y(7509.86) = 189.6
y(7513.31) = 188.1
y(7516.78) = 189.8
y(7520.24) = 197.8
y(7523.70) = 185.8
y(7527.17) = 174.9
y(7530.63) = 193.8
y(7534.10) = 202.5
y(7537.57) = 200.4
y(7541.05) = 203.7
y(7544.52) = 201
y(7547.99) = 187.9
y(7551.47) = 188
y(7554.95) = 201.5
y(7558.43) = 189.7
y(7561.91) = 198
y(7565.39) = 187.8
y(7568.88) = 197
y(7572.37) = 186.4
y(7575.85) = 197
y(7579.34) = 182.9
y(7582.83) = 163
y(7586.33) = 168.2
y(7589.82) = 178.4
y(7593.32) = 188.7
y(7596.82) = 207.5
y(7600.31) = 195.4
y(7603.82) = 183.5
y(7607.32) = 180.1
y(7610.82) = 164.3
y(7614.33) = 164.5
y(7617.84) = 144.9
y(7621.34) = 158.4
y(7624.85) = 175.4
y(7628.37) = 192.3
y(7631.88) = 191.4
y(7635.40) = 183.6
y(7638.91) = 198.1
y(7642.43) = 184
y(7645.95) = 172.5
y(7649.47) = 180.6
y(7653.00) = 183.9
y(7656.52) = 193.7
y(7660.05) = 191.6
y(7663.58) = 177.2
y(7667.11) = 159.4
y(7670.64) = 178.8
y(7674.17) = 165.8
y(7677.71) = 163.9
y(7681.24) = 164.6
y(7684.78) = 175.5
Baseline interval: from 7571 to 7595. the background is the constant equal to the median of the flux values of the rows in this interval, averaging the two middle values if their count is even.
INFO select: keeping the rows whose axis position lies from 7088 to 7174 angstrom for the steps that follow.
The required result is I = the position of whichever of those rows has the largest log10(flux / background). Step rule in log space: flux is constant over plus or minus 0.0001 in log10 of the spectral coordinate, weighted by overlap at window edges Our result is 7102.83 angstrom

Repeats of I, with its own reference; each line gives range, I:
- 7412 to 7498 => 7434.15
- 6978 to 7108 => 6995.71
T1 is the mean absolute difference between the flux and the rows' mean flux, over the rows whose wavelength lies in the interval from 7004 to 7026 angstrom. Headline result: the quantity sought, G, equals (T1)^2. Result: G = 76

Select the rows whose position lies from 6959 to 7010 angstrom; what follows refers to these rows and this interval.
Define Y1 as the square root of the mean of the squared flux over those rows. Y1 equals 188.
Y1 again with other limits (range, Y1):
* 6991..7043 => 185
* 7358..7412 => 185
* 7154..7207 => 165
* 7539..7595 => 189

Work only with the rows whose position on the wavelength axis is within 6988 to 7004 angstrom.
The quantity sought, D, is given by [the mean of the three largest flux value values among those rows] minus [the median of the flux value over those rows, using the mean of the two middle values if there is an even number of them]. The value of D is 14.0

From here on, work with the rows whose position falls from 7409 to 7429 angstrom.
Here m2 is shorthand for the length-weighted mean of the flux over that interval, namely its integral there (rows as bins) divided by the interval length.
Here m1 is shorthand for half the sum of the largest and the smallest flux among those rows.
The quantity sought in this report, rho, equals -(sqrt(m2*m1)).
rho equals -172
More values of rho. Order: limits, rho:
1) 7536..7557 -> -196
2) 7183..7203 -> -166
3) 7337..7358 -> -184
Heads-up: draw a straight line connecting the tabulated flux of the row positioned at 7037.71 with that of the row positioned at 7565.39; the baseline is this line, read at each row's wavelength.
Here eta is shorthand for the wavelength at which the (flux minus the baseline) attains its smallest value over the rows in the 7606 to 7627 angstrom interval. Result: 7617.84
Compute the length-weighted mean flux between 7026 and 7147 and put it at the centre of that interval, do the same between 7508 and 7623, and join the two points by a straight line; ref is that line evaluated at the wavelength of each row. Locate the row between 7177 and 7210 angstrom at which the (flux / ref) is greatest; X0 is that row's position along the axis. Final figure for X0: 7185.08 angstrom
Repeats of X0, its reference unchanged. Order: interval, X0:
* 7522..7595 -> 7541.05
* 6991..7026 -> 6995.71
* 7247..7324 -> 7301.83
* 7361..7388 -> 7379.58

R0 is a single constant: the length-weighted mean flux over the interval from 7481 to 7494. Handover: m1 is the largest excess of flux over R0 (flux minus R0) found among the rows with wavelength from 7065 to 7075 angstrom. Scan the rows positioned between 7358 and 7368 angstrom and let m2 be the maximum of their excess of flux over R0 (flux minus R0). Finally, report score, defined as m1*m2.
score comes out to 1084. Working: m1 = 40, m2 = 27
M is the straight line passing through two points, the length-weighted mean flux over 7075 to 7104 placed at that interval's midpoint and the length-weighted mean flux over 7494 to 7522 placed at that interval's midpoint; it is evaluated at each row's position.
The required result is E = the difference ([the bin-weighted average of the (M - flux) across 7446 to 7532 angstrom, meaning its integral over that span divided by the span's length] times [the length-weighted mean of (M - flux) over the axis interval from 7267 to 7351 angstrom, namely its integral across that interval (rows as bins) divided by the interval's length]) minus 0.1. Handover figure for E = -4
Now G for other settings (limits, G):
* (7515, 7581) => 44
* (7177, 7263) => 71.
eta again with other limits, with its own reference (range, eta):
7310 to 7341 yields 7311.92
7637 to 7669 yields 7667.11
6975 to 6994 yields 6979.62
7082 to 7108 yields 7089.76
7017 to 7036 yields 7018.29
